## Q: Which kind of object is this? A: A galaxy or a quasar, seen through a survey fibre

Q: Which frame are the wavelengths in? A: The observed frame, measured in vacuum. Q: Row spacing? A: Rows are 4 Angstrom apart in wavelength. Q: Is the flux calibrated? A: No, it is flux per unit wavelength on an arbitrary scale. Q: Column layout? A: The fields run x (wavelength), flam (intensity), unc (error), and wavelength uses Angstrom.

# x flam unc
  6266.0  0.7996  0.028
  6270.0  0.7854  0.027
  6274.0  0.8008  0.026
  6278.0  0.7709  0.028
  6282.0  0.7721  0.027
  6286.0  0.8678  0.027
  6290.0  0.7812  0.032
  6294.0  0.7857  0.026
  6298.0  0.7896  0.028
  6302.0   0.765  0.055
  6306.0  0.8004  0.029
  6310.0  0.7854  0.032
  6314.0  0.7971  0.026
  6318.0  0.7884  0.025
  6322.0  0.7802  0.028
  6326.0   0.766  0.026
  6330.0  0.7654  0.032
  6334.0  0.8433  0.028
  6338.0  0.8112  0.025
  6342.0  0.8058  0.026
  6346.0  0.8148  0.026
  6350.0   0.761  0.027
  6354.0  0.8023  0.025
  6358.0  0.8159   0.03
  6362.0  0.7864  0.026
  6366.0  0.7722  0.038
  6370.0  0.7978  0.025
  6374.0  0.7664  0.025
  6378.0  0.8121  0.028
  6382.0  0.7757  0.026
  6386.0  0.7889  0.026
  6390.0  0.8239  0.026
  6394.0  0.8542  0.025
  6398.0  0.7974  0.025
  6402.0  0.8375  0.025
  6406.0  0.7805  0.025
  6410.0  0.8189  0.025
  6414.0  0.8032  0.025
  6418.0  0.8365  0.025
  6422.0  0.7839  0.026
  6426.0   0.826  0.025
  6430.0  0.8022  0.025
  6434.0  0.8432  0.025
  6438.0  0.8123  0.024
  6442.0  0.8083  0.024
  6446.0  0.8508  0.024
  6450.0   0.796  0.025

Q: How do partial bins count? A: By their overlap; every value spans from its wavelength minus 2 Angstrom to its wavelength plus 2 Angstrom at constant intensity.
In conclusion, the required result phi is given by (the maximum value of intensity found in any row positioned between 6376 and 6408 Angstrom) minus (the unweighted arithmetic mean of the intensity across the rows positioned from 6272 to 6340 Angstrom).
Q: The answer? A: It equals 0.06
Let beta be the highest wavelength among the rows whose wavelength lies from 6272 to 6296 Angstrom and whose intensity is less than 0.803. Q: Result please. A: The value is 6294.0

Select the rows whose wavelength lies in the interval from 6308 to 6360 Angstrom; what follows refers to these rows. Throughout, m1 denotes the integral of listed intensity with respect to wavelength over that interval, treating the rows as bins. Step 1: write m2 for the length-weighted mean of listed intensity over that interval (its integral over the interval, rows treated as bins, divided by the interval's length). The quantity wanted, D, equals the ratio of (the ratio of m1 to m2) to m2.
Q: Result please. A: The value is 65.4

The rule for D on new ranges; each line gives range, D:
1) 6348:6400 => 65.3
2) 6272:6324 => 65.7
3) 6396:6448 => 63.8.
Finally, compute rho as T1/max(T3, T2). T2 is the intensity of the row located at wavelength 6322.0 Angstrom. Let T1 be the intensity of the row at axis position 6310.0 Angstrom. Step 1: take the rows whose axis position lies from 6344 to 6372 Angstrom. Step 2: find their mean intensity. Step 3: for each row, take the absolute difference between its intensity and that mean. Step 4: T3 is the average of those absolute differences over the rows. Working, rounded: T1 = 0.7854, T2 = 0.7802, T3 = 0.017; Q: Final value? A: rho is 1.01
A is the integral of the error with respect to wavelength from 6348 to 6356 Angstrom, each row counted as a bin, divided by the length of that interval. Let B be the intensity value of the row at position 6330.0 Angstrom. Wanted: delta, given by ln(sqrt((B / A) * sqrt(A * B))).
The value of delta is 0.712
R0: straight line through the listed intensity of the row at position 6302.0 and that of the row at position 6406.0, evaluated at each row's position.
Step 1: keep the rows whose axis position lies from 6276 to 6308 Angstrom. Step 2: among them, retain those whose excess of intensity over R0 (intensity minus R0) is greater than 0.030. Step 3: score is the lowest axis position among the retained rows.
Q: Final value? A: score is 6286.0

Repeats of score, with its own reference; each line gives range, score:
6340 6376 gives 6342.0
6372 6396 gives 6378.0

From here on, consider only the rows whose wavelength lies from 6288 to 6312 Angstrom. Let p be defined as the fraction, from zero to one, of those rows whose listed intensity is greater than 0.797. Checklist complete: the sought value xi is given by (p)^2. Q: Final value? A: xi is 0.0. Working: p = 0.17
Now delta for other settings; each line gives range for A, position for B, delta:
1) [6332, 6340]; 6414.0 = 0.743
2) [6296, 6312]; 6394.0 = 0.713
